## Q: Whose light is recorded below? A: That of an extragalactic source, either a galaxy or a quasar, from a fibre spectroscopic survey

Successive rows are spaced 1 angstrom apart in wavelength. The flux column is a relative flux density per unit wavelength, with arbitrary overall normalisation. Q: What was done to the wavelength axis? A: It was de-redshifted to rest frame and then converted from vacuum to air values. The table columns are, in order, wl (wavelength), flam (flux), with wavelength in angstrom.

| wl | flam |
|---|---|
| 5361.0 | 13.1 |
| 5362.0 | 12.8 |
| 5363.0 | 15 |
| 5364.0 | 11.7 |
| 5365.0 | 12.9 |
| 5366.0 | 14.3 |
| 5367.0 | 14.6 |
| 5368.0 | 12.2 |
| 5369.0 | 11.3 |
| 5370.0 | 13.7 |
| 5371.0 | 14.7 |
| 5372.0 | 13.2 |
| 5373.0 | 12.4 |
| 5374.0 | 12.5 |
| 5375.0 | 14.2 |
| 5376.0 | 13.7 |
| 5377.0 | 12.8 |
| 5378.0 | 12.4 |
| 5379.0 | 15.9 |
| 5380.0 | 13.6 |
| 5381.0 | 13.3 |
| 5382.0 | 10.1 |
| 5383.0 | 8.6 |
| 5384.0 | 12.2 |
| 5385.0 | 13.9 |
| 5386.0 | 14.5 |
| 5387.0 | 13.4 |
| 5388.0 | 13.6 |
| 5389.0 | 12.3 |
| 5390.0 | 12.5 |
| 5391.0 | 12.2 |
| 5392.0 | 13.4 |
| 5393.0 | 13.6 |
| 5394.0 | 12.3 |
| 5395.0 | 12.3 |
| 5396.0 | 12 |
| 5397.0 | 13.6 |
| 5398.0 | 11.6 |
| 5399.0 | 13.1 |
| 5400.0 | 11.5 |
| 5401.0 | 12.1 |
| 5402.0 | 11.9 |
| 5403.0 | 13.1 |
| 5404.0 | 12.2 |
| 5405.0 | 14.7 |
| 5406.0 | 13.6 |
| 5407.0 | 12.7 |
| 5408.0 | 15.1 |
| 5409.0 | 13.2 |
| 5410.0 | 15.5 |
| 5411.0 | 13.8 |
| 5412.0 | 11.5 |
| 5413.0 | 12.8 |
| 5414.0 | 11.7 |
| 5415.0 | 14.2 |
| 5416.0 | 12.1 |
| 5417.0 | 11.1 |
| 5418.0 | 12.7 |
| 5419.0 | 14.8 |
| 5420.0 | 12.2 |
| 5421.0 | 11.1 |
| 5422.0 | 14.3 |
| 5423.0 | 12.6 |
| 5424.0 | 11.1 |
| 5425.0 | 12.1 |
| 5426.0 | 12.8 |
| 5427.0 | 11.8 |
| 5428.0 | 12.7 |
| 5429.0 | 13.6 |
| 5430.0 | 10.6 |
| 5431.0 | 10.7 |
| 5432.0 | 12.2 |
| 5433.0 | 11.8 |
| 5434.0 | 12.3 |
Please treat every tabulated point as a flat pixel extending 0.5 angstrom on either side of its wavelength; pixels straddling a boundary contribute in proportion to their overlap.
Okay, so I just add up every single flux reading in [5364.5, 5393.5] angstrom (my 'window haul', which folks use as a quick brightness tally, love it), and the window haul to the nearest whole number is 378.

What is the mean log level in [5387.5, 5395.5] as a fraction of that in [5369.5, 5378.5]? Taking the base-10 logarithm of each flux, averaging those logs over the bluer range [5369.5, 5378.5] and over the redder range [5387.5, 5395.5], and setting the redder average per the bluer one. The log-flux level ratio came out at 0.99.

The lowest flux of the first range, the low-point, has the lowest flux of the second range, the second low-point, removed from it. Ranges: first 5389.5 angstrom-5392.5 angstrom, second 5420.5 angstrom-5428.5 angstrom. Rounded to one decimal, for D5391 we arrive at 1.1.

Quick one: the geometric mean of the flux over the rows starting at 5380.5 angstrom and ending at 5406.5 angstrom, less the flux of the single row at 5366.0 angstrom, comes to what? -1.8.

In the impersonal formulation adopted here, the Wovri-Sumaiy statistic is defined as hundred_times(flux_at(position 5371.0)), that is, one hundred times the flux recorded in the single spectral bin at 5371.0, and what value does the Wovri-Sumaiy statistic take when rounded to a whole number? 1470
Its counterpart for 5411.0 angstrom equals 1380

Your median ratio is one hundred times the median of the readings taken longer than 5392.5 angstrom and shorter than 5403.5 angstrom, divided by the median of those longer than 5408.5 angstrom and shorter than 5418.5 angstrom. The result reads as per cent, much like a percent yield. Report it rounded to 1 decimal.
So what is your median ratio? 96.5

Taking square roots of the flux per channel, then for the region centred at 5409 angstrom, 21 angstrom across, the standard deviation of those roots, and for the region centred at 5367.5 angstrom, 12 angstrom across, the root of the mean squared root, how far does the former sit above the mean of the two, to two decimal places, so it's -1.73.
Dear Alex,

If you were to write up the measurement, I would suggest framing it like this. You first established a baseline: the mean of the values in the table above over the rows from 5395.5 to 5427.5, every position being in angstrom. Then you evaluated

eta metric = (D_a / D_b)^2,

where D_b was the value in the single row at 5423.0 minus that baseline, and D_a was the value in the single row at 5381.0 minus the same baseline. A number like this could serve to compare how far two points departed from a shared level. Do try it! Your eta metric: 10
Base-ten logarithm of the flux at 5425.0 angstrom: 1.08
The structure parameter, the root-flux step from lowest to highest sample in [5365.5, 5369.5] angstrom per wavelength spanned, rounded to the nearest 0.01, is -0.14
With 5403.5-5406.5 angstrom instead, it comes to 0.10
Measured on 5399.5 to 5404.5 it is 0.03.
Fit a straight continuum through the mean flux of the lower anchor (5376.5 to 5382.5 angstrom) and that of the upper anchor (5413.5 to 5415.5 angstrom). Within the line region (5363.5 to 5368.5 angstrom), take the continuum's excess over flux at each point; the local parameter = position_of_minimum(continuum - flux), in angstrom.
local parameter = 5367.0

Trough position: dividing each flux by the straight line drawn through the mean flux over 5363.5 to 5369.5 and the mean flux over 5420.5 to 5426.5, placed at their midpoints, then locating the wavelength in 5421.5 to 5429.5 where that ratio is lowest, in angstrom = 5424.0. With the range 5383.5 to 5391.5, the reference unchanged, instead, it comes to 5384.0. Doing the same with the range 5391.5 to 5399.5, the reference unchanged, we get 5398.0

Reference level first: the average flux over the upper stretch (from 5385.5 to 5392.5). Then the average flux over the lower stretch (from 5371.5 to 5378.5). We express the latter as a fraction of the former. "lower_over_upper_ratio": 0.99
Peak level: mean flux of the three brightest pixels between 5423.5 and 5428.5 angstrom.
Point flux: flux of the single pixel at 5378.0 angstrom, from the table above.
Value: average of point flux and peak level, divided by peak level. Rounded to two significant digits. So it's 0.99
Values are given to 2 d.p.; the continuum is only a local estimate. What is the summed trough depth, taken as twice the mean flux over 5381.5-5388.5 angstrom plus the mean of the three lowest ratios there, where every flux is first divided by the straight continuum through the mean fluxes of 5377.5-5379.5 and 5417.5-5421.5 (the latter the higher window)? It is 2.51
